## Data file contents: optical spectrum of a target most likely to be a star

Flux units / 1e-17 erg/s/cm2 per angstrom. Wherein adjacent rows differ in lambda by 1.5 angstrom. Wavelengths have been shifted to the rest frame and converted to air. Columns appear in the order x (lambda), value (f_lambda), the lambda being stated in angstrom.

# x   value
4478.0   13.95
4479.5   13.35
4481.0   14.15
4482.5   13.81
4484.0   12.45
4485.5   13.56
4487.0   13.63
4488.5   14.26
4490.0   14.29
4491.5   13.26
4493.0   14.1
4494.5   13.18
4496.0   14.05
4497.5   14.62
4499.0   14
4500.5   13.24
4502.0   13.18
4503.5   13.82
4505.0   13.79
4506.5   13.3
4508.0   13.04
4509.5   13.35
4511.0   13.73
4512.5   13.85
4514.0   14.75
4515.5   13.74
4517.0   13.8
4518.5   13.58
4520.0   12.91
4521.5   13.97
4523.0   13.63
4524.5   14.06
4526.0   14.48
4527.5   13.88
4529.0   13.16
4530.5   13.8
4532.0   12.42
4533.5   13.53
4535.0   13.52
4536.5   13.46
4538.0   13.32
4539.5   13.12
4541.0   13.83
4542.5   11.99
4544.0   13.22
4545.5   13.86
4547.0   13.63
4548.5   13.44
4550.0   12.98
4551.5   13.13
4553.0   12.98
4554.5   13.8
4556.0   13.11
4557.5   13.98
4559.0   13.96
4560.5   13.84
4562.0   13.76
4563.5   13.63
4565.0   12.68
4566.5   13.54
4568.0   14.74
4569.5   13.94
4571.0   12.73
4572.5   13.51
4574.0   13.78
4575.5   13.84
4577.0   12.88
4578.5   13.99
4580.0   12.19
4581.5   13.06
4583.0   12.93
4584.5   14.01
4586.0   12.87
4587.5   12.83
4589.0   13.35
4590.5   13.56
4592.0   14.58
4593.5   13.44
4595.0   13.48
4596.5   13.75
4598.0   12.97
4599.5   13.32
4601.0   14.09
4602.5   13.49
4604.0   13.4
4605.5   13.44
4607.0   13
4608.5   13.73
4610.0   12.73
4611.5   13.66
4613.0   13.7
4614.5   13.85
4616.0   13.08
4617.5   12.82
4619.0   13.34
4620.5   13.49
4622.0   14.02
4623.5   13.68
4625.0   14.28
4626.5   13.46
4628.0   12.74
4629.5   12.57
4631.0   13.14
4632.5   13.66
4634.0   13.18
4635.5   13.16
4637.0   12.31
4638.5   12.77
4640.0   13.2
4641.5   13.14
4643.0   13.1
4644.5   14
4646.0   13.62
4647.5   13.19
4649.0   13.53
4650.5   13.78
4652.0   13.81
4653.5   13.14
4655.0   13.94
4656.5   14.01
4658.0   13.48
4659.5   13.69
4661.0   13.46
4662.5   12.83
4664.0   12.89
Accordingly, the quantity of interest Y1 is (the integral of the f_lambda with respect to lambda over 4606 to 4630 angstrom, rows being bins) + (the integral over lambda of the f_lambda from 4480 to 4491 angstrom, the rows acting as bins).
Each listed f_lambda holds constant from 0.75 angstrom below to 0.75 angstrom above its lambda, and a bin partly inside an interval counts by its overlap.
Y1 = 472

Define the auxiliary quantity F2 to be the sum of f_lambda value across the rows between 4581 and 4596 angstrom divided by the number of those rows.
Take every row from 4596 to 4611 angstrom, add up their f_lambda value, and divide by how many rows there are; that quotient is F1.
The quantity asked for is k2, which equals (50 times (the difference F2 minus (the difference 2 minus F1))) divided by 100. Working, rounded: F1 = 13.4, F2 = 13.4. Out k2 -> 12.4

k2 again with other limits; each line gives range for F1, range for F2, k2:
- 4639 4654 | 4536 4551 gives 12.4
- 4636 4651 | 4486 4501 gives 12.6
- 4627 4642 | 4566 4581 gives 12.3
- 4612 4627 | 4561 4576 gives 12.6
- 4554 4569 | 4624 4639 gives 12.4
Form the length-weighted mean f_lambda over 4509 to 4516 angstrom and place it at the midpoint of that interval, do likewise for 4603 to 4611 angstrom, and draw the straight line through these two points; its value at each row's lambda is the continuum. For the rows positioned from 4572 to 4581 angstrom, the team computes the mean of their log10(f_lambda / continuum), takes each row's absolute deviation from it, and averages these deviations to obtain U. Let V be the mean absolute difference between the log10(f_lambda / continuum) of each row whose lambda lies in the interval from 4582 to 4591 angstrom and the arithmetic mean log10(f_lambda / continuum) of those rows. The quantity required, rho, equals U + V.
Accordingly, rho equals 0.0307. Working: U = 0.0180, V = 0.0127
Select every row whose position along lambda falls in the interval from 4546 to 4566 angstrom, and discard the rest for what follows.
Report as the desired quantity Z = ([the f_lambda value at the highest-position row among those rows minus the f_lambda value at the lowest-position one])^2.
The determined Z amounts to 0.9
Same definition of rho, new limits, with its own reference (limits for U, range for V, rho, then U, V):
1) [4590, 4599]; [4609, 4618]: 0.0251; 0.0112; 0.0139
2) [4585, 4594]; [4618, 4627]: 0.0233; 0.0140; 0.0093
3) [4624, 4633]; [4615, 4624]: 0.0269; 0.0159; 0.0110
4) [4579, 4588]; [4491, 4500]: 0.0260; 0.0120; 0.0140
